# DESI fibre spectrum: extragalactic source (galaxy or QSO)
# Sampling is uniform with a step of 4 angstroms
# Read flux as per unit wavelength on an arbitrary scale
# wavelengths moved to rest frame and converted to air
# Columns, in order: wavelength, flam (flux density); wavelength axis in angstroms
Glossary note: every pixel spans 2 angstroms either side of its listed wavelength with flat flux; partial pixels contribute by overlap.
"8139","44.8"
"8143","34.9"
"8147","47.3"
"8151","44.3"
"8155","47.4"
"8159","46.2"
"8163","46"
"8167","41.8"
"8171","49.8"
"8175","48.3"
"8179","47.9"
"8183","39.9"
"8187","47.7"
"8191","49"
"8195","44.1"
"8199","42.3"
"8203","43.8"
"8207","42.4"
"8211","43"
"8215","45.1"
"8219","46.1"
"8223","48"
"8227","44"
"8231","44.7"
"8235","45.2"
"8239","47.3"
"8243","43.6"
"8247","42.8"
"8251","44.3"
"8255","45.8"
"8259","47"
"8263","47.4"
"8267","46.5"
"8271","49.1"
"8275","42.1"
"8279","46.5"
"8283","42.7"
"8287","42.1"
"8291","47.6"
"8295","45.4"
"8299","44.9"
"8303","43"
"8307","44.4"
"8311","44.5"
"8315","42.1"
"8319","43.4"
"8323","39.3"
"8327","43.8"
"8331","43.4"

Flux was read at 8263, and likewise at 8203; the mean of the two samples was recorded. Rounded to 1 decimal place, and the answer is 45.6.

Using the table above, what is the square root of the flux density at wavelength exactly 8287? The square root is 6.49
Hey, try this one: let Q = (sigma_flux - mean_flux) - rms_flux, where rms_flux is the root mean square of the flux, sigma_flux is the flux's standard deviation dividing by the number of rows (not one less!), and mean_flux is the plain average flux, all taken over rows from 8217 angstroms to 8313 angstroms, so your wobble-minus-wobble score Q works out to -88.5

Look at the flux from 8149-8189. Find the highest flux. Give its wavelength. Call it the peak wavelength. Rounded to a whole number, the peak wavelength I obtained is 8171 angstroms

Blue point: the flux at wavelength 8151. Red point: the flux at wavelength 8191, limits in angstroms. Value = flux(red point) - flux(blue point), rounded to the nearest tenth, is 4.7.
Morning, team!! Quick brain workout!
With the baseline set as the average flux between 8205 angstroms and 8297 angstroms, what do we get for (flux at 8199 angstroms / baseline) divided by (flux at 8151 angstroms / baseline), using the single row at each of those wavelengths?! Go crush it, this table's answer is 0.95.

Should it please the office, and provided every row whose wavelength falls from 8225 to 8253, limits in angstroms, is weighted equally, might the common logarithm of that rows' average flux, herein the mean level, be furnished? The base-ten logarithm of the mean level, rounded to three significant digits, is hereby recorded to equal 1.65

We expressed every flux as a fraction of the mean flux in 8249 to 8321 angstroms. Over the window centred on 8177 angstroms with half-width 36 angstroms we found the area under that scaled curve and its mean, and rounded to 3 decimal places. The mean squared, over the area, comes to 0.014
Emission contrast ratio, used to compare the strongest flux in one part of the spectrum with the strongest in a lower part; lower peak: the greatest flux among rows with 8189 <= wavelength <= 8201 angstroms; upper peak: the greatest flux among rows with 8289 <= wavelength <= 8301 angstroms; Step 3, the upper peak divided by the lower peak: 0.97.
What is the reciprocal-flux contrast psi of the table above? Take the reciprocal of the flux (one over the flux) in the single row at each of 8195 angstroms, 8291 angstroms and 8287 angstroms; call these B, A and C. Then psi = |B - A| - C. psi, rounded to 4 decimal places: -0.0221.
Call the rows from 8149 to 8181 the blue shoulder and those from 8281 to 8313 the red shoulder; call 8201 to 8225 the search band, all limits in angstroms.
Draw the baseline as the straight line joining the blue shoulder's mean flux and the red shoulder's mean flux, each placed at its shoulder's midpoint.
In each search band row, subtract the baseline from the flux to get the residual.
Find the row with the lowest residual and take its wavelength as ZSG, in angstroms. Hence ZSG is 8207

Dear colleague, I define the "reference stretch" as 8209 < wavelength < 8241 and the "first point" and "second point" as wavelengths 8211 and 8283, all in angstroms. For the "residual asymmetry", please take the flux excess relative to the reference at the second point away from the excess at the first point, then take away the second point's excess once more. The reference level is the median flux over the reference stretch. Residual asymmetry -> 3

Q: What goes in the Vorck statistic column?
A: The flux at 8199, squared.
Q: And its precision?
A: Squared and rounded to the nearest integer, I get 1789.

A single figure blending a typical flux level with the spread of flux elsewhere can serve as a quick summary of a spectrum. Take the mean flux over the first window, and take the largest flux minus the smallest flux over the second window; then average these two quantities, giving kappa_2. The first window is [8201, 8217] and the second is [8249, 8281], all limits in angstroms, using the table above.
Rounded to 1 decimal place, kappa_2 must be 25.3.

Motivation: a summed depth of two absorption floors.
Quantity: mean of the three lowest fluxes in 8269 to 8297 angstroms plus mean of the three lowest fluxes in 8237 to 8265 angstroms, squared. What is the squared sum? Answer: 7373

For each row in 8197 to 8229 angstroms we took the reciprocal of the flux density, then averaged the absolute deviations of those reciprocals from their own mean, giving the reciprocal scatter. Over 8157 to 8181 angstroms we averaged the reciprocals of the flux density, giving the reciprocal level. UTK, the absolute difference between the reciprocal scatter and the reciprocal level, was 0.0207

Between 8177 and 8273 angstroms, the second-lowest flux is 42.3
